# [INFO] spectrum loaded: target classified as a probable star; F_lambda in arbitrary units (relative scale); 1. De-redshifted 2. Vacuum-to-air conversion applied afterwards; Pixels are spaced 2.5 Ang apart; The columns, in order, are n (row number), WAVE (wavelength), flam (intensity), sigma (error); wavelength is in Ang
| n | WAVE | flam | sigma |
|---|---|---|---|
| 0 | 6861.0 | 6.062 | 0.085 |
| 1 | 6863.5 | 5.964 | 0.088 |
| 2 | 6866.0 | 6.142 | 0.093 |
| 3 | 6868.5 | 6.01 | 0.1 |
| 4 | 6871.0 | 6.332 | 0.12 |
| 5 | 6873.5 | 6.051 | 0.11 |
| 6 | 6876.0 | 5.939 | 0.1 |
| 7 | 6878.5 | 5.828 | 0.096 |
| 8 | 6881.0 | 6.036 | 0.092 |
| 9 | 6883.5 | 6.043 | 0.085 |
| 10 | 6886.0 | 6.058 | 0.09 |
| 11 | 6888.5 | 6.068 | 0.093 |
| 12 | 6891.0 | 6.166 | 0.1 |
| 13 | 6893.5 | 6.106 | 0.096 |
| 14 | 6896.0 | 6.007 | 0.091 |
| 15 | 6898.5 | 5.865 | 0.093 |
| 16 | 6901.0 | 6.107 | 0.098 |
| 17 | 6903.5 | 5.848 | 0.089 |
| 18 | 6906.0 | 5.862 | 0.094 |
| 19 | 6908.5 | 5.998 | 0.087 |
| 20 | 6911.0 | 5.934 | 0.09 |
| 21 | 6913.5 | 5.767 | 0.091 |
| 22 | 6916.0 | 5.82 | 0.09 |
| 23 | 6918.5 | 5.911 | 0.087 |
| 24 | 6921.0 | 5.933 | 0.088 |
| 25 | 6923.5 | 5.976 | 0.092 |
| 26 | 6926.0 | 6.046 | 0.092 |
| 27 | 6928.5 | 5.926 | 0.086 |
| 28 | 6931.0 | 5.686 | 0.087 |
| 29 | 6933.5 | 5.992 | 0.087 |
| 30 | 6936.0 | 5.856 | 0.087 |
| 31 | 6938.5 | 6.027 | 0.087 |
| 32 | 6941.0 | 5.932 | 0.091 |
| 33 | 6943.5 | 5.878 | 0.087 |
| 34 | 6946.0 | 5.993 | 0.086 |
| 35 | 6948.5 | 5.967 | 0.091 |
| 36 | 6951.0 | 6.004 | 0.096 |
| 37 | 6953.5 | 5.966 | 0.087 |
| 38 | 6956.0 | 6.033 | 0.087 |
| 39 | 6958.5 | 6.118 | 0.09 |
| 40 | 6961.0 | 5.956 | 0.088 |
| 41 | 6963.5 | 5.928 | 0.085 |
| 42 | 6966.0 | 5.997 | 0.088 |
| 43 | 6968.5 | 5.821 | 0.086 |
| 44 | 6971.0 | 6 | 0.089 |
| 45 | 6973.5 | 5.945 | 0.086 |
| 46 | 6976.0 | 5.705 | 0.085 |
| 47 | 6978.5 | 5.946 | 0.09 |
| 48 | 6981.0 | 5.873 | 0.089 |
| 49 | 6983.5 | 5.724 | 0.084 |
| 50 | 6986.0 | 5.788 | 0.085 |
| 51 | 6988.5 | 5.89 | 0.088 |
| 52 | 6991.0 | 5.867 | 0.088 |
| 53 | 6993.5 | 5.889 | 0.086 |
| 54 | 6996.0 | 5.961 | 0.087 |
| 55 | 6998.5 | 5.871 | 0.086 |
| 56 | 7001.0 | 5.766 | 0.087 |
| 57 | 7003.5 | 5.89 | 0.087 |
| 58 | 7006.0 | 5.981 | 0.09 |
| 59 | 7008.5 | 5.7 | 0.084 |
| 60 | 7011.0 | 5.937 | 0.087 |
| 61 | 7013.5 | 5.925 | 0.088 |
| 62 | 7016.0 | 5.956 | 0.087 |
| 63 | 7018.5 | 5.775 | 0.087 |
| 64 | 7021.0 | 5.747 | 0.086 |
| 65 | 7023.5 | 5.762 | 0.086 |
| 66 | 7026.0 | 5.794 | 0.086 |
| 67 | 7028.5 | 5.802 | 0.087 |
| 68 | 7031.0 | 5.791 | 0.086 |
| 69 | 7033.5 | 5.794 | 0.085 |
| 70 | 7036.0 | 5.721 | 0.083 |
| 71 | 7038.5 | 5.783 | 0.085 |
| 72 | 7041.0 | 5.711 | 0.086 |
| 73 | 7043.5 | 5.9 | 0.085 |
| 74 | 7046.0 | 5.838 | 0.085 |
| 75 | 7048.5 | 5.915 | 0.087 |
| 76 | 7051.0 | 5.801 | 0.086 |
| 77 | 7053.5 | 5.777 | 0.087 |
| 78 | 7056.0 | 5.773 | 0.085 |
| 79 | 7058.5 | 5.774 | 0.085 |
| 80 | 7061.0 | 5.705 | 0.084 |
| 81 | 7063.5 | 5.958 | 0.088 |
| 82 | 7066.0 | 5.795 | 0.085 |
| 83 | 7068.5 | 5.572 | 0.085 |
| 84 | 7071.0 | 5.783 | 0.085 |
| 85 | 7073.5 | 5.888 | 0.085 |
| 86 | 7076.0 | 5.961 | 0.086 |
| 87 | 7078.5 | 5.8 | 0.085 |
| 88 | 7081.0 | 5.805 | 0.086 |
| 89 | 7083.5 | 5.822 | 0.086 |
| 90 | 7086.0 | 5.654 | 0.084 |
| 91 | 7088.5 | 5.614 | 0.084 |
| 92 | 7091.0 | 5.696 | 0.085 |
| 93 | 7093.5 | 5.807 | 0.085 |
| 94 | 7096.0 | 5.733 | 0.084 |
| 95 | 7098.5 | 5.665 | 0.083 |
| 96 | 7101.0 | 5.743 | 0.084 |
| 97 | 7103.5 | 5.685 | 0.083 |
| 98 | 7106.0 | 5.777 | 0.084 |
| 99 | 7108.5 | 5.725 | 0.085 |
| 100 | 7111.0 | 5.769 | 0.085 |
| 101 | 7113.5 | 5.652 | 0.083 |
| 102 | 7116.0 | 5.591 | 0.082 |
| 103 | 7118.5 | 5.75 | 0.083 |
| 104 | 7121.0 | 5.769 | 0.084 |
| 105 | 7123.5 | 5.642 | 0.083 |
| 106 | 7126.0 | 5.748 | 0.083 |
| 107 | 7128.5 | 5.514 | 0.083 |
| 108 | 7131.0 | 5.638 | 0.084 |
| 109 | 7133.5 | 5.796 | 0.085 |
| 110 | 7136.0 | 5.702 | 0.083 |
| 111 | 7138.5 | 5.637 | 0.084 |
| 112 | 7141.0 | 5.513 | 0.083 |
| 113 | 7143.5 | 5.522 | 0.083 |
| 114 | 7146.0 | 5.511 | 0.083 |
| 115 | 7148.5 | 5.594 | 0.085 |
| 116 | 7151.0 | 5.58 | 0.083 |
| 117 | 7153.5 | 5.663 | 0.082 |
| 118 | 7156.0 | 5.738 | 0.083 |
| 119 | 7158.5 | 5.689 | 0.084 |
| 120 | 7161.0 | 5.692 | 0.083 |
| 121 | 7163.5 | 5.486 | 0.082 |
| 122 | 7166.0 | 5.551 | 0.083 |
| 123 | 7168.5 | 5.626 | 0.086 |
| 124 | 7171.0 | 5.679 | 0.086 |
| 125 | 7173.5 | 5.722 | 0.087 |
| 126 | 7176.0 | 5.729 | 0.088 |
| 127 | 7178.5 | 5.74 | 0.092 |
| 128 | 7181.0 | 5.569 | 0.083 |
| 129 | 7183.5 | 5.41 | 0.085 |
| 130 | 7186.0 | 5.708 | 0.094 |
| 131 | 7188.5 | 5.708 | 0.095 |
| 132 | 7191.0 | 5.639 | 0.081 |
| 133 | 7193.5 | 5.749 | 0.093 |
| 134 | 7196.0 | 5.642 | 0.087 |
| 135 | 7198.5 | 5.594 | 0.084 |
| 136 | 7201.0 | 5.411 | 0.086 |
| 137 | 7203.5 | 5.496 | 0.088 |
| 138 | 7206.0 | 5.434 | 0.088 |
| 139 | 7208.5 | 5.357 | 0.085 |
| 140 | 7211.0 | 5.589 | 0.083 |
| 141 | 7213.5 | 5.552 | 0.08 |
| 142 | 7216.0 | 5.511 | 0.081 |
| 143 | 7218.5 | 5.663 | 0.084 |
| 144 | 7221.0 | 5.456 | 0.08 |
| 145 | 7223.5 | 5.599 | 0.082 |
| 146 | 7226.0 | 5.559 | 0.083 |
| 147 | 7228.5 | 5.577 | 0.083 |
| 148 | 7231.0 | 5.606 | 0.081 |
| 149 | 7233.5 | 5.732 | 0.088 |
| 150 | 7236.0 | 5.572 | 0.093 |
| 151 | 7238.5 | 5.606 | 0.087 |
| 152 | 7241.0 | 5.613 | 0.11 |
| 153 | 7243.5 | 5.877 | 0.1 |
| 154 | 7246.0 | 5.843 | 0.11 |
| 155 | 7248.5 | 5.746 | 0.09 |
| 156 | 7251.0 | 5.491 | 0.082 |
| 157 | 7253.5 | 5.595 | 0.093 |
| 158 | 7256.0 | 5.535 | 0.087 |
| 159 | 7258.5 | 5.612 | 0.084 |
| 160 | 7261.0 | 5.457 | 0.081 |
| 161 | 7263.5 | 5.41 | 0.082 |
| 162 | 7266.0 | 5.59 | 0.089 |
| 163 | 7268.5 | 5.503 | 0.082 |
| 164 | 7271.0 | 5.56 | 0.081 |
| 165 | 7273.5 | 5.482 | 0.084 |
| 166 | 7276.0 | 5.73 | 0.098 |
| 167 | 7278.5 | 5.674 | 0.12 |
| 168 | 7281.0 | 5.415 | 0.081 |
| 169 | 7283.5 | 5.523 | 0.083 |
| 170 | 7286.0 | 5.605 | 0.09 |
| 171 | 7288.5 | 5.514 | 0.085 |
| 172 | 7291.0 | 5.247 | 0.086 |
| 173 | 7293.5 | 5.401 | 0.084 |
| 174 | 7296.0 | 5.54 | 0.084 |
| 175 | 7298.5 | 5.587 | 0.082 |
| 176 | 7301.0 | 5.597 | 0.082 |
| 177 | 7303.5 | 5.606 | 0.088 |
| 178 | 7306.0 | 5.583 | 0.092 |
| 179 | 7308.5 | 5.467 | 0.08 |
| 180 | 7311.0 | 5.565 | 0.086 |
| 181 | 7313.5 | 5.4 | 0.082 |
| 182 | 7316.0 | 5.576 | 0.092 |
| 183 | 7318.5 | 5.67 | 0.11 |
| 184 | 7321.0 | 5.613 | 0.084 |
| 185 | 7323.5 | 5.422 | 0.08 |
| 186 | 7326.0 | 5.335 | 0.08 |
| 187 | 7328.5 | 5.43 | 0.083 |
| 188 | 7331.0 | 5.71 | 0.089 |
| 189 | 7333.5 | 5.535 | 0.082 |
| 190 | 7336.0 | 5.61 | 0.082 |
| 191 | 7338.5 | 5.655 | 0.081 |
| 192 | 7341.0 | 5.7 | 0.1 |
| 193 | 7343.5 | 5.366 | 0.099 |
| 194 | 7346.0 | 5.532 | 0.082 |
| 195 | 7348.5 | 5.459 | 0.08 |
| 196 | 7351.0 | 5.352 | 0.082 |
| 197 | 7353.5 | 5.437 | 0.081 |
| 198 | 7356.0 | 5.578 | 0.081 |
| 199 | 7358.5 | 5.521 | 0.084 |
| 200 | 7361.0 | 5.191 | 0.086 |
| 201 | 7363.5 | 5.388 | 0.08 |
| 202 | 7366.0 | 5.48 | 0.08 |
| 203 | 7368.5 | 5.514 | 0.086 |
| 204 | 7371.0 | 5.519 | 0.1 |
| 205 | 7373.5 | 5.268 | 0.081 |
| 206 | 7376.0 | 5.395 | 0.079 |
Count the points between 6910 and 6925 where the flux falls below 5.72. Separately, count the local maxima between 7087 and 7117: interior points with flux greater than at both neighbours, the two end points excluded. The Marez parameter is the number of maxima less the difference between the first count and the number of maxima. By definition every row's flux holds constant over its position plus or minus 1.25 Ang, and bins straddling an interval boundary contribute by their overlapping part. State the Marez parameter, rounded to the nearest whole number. 8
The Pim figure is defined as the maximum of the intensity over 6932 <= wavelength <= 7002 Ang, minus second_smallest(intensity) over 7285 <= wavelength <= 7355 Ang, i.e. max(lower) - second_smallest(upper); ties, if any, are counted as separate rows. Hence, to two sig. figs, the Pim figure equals 0.78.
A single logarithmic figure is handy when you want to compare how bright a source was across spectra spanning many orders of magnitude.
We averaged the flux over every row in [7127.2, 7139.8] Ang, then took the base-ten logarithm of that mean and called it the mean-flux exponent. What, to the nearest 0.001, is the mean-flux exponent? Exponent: 0.753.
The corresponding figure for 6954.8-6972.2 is 0.777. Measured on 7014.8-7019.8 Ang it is 0.768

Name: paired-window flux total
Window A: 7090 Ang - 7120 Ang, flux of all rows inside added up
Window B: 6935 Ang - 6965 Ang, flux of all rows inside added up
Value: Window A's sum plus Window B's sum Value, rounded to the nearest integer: 140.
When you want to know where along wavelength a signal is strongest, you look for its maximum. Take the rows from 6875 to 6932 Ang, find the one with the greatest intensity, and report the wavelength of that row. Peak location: 6891.0 Ang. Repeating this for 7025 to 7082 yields 7076.0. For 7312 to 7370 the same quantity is 7331.0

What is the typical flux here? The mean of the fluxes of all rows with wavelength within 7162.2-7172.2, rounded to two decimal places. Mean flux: 5.59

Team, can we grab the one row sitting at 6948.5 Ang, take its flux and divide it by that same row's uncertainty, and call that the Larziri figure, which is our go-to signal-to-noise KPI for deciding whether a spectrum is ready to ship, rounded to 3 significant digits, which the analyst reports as 65.6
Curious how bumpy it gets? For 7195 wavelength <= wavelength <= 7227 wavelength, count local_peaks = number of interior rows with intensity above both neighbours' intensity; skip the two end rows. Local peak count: 4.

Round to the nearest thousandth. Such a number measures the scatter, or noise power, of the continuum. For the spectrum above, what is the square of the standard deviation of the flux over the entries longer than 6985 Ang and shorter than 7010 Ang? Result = 0.007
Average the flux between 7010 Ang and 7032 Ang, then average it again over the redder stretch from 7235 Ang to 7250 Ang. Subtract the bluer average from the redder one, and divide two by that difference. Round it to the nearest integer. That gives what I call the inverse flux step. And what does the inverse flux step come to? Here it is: -16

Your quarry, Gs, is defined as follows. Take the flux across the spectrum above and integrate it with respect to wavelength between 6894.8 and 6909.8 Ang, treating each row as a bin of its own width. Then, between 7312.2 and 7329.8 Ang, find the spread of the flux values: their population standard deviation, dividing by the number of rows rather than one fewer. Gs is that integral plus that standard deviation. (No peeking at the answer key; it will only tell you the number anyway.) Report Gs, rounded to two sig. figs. 89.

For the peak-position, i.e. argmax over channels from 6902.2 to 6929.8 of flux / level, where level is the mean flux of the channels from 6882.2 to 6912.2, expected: 6926.0 Ang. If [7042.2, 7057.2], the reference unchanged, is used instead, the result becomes 7048.5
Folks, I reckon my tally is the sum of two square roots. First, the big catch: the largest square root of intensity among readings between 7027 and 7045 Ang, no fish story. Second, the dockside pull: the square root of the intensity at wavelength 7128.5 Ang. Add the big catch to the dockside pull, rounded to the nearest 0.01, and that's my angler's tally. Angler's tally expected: 4.78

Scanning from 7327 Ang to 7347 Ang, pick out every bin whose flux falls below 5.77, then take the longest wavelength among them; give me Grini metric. 7346.0 Ang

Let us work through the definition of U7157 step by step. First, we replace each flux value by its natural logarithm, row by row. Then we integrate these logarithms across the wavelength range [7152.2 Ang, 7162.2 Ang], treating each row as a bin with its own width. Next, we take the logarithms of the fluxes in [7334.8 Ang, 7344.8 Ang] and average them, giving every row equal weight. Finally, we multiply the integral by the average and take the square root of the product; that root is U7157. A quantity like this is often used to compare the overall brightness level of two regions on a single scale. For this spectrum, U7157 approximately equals 5.47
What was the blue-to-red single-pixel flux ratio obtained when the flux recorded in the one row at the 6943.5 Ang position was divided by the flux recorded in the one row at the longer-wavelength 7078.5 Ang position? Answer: 1.01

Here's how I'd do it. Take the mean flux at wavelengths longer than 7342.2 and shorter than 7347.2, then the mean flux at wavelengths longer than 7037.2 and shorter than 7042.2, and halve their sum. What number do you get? 5.60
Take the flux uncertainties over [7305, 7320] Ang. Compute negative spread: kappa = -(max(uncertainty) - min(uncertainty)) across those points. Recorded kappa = -0.030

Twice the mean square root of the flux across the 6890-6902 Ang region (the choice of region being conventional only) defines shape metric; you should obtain 4.92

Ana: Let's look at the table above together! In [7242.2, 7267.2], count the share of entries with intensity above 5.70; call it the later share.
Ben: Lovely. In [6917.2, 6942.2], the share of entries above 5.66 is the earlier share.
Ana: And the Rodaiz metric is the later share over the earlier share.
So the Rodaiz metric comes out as 0.30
